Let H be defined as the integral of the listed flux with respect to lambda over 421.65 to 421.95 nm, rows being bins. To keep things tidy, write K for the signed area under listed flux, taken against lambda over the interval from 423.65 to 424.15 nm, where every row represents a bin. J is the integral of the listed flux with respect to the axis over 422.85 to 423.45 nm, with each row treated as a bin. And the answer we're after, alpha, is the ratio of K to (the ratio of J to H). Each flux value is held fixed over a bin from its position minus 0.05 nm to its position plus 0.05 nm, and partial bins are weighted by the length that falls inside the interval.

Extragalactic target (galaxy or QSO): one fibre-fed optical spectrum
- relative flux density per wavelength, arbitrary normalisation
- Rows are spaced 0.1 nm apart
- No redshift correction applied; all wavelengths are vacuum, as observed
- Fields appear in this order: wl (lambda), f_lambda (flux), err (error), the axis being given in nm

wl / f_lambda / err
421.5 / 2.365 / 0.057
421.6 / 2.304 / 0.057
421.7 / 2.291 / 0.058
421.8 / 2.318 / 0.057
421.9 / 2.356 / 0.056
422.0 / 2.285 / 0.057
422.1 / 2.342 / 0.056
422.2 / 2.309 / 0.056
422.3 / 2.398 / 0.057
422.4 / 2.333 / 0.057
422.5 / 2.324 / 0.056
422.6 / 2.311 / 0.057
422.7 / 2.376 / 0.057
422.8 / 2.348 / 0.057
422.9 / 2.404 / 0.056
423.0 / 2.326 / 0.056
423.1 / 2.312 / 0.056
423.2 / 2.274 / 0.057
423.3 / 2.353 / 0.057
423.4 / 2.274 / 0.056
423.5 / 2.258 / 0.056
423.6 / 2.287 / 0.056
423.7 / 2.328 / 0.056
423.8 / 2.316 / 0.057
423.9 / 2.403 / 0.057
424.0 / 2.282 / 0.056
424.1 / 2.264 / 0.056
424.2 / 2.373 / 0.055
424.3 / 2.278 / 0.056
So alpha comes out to 0.58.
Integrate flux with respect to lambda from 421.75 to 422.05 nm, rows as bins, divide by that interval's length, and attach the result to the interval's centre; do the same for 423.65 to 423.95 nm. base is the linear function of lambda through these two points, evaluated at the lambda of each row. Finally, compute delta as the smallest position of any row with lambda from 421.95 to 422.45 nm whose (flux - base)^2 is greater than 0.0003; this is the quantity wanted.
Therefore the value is 422.0 nm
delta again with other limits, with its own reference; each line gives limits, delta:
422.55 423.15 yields 422.6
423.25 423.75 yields 423.4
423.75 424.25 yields 423.8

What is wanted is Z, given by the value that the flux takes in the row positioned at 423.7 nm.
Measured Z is 2.328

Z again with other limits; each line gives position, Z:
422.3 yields 2.398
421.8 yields 2.318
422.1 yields 2.342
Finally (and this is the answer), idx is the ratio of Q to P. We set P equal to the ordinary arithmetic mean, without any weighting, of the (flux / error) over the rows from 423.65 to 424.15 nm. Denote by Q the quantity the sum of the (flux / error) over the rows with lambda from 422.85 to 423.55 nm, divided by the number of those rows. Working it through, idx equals 1.000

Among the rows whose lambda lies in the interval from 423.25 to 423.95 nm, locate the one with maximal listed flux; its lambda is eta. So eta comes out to 423.9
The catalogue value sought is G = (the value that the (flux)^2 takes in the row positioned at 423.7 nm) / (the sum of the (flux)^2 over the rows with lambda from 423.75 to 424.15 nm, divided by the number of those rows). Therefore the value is 1.01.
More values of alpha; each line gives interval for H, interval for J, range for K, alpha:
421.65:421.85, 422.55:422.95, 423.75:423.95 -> 0.23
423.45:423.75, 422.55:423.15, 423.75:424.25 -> 0.57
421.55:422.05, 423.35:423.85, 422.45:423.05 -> 1.42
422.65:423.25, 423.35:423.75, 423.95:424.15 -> 0.70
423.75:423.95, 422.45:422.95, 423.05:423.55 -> 0.46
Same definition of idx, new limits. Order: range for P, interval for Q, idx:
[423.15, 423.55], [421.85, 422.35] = 1.023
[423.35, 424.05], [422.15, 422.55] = 1.011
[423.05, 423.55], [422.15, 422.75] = 1.016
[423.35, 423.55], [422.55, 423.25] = 1.021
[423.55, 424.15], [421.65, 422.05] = 0.988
